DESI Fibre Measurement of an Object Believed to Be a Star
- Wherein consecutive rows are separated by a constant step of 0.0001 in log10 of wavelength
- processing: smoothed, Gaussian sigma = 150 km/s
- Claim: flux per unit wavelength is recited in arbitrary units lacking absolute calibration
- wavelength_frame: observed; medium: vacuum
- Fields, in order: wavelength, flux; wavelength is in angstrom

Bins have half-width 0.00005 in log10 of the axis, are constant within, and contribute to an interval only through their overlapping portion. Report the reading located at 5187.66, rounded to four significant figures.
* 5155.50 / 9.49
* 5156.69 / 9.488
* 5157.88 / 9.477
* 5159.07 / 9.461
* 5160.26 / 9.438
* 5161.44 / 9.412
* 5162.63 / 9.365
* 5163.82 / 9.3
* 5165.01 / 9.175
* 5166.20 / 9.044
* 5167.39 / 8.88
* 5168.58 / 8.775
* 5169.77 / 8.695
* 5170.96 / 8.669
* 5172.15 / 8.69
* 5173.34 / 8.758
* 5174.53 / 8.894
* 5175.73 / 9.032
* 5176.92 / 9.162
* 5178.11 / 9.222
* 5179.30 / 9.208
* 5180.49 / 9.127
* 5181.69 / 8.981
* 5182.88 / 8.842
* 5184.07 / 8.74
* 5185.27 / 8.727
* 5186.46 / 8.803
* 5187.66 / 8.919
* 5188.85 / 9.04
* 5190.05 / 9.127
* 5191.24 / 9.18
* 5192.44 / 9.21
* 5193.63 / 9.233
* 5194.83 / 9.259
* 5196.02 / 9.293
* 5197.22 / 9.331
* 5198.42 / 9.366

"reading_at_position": 8.919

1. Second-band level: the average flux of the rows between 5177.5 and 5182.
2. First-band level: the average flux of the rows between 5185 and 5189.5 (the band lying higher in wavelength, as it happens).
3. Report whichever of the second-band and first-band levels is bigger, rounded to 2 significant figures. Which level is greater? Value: 9.1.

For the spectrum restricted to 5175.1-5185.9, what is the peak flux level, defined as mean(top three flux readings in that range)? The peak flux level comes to 9.20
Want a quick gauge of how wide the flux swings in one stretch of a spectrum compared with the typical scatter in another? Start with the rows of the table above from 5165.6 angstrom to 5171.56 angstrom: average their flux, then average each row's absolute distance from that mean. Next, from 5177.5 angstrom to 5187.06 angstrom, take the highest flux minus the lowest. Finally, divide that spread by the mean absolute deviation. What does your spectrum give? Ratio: 4.1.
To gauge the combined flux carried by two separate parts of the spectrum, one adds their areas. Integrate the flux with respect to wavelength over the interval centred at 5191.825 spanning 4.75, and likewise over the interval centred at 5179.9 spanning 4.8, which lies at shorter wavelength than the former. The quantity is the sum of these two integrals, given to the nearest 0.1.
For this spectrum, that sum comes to 87.5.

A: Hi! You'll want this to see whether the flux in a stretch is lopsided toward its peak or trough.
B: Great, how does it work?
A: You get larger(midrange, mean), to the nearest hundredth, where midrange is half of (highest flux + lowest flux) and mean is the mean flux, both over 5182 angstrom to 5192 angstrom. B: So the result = 8.95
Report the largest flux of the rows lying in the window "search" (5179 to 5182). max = 9.208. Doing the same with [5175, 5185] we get 9.222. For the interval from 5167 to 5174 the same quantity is 8.88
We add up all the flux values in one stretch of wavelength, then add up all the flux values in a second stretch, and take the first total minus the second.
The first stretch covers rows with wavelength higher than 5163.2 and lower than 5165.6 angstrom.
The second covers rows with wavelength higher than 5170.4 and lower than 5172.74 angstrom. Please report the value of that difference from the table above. 1.12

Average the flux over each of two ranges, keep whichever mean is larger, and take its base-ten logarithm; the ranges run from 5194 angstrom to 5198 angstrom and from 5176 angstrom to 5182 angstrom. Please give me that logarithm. 0.968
